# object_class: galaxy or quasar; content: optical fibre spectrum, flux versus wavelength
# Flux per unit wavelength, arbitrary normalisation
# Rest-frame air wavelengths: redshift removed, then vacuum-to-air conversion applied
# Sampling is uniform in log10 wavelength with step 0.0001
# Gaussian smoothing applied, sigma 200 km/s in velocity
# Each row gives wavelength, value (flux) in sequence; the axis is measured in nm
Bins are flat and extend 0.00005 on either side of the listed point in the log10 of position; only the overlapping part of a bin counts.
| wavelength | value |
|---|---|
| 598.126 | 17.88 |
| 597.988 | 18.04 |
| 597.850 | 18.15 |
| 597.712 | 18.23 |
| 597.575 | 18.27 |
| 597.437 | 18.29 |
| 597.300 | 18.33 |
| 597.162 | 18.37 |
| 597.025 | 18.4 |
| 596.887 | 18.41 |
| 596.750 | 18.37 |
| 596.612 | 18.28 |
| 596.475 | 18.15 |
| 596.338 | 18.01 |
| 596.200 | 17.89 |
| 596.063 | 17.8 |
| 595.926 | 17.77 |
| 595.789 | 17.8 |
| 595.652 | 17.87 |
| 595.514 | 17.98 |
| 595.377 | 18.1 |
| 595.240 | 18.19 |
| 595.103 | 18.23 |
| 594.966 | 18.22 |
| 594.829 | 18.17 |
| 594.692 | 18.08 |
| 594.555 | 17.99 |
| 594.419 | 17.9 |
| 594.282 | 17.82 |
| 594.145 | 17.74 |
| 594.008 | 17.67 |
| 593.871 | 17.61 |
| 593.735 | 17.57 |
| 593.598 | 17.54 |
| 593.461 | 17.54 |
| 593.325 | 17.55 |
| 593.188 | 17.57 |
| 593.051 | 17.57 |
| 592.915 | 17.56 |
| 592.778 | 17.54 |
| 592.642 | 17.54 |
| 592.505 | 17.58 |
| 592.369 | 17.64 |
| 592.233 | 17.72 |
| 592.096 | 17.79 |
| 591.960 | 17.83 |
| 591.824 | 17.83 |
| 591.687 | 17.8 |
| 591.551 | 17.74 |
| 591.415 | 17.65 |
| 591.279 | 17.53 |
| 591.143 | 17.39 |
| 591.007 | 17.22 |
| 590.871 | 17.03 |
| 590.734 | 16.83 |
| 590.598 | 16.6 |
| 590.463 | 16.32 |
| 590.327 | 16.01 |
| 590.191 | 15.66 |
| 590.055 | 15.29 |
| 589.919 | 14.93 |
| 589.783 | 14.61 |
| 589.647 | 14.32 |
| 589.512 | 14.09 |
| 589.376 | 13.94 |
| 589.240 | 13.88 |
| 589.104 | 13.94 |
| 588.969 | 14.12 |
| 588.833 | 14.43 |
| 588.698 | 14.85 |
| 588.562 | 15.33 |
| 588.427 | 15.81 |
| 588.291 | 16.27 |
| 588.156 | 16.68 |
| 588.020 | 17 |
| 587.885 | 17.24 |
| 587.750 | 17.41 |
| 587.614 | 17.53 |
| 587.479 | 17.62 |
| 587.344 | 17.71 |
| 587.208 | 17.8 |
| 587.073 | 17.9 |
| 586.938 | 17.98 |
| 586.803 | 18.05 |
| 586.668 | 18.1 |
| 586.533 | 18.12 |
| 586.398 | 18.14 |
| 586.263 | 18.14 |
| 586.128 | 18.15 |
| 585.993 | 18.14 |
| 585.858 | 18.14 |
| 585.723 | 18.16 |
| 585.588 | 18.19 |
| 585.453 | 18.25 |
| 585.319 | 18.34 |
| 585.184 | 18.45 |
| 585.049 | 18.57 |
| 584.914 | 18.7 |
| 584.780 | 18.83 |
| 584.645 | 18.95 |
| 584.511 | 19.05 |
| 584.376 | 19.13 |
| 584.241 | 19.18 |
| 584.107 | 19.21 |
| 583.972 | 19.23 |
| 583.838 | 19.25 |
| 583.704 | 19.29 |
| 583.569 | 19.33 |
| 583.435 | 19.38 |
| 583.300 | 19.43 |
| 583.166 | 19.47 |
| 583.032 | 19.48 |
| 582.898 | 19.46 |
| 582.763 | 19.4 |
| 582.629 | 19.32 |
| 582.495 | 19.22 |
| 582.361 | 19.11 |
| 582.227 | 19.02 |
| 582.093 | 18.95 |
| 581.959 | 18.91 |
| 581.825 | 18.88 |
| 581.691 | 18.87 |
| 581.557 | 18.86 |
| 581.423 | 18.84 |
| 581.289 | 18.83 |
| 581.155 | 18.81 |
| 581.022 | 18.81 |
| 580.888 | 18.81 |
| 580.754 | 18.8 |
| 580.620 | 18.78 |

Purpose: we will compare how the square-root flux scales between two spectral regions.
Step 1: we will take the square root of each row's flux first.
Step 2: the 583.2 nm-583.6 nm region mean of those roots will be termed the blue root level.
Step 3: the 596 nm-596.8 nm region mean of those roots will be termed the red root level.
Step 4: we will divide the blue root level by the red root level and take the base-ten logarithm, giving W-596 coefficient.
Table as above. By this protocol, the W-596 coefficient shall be 0.015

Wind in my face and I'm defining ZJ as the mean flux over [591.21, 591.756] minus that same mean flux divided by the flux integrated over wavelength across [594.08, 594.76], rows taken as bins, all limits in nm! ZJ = 16.2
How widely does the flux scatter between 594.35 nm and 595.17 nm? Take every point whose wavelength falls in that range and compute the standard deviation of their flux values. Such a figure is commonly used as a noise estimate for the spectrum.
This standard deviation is 0.1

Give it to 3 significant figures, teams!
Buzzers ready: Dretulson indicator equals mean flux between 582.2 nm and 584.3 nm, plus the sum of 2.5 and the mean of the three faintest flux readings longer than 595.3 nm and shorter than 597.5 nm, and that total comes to 39.6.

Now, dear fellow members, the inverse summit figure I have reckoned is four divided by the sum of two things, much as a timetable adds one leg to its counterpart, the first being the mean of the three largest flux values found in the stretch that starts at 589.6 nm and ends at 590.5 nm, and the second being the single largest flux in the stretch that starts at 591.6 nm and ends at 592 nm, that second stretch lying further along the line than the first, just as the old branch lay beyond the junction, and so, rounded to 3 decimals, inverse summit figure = 0.118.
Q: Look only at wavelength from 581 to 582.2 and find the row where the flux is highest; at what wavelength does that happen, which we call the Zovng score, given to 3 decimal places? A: 582.093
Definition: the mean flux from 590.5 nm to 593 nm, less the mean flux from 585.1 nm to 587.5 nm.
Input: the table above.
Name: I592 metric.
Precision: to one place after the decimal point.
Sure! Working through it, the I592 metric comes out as -0.6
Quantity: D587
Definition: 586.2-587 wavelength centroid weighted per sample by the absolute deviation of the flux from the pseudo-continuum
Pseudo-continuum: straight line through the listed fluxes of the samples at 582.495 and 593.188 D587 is 586.61 nm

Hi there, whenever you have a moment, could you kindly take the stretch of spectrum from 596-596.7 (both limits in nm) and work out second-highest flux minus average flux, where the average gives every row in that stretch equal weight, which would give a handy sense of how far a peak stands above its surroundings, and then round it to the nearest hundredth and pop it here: 0.12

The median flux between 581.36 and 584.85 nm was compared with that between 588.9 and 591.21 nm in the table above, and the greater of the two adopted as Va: 19.2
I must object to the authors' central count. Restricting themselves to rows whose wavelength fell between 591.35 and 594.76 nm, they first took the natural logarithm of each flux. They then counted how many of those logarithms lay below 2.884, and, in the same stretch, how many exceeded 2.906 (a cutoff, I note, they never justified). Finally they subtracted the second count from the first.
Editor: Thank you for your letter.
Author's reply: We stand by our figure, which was 22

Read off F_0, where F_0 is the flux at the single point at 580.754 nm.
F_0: 18.8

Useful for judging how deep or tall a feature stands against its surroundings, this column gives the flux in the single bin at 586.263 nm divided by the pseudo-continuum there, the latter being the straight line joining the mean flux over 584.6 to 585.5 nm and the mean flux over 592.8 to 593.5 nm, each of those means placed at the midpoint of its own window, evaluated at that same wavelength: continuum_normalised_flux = 0.98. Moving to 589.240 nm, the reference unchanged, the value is 0.77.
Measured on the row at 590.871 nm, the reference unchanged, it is 0.95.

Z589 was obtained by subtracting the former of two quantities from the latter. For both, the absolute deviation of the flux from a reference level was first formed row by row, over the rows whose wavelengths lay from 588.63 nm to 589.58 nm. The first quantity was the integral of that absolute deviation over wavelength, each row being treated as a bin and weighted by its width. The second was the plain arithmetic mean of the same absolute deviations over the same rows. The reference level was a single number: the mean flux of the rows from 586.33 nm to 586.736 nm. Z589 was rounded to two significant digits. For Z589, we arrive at 0.20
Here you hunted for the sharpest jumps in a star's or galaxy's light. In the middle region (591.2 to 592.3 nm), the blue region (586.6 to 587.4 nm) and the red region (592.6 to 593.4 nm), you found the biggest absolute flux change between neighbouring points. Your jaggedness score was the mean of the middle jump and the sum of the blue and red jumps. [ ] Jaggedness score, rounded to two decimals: 0.12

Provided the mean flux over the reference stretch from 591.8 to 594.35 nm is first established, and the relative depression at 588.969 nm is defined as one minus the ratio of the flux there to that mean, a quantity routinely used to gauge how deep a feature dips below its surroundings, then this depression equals 0.20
